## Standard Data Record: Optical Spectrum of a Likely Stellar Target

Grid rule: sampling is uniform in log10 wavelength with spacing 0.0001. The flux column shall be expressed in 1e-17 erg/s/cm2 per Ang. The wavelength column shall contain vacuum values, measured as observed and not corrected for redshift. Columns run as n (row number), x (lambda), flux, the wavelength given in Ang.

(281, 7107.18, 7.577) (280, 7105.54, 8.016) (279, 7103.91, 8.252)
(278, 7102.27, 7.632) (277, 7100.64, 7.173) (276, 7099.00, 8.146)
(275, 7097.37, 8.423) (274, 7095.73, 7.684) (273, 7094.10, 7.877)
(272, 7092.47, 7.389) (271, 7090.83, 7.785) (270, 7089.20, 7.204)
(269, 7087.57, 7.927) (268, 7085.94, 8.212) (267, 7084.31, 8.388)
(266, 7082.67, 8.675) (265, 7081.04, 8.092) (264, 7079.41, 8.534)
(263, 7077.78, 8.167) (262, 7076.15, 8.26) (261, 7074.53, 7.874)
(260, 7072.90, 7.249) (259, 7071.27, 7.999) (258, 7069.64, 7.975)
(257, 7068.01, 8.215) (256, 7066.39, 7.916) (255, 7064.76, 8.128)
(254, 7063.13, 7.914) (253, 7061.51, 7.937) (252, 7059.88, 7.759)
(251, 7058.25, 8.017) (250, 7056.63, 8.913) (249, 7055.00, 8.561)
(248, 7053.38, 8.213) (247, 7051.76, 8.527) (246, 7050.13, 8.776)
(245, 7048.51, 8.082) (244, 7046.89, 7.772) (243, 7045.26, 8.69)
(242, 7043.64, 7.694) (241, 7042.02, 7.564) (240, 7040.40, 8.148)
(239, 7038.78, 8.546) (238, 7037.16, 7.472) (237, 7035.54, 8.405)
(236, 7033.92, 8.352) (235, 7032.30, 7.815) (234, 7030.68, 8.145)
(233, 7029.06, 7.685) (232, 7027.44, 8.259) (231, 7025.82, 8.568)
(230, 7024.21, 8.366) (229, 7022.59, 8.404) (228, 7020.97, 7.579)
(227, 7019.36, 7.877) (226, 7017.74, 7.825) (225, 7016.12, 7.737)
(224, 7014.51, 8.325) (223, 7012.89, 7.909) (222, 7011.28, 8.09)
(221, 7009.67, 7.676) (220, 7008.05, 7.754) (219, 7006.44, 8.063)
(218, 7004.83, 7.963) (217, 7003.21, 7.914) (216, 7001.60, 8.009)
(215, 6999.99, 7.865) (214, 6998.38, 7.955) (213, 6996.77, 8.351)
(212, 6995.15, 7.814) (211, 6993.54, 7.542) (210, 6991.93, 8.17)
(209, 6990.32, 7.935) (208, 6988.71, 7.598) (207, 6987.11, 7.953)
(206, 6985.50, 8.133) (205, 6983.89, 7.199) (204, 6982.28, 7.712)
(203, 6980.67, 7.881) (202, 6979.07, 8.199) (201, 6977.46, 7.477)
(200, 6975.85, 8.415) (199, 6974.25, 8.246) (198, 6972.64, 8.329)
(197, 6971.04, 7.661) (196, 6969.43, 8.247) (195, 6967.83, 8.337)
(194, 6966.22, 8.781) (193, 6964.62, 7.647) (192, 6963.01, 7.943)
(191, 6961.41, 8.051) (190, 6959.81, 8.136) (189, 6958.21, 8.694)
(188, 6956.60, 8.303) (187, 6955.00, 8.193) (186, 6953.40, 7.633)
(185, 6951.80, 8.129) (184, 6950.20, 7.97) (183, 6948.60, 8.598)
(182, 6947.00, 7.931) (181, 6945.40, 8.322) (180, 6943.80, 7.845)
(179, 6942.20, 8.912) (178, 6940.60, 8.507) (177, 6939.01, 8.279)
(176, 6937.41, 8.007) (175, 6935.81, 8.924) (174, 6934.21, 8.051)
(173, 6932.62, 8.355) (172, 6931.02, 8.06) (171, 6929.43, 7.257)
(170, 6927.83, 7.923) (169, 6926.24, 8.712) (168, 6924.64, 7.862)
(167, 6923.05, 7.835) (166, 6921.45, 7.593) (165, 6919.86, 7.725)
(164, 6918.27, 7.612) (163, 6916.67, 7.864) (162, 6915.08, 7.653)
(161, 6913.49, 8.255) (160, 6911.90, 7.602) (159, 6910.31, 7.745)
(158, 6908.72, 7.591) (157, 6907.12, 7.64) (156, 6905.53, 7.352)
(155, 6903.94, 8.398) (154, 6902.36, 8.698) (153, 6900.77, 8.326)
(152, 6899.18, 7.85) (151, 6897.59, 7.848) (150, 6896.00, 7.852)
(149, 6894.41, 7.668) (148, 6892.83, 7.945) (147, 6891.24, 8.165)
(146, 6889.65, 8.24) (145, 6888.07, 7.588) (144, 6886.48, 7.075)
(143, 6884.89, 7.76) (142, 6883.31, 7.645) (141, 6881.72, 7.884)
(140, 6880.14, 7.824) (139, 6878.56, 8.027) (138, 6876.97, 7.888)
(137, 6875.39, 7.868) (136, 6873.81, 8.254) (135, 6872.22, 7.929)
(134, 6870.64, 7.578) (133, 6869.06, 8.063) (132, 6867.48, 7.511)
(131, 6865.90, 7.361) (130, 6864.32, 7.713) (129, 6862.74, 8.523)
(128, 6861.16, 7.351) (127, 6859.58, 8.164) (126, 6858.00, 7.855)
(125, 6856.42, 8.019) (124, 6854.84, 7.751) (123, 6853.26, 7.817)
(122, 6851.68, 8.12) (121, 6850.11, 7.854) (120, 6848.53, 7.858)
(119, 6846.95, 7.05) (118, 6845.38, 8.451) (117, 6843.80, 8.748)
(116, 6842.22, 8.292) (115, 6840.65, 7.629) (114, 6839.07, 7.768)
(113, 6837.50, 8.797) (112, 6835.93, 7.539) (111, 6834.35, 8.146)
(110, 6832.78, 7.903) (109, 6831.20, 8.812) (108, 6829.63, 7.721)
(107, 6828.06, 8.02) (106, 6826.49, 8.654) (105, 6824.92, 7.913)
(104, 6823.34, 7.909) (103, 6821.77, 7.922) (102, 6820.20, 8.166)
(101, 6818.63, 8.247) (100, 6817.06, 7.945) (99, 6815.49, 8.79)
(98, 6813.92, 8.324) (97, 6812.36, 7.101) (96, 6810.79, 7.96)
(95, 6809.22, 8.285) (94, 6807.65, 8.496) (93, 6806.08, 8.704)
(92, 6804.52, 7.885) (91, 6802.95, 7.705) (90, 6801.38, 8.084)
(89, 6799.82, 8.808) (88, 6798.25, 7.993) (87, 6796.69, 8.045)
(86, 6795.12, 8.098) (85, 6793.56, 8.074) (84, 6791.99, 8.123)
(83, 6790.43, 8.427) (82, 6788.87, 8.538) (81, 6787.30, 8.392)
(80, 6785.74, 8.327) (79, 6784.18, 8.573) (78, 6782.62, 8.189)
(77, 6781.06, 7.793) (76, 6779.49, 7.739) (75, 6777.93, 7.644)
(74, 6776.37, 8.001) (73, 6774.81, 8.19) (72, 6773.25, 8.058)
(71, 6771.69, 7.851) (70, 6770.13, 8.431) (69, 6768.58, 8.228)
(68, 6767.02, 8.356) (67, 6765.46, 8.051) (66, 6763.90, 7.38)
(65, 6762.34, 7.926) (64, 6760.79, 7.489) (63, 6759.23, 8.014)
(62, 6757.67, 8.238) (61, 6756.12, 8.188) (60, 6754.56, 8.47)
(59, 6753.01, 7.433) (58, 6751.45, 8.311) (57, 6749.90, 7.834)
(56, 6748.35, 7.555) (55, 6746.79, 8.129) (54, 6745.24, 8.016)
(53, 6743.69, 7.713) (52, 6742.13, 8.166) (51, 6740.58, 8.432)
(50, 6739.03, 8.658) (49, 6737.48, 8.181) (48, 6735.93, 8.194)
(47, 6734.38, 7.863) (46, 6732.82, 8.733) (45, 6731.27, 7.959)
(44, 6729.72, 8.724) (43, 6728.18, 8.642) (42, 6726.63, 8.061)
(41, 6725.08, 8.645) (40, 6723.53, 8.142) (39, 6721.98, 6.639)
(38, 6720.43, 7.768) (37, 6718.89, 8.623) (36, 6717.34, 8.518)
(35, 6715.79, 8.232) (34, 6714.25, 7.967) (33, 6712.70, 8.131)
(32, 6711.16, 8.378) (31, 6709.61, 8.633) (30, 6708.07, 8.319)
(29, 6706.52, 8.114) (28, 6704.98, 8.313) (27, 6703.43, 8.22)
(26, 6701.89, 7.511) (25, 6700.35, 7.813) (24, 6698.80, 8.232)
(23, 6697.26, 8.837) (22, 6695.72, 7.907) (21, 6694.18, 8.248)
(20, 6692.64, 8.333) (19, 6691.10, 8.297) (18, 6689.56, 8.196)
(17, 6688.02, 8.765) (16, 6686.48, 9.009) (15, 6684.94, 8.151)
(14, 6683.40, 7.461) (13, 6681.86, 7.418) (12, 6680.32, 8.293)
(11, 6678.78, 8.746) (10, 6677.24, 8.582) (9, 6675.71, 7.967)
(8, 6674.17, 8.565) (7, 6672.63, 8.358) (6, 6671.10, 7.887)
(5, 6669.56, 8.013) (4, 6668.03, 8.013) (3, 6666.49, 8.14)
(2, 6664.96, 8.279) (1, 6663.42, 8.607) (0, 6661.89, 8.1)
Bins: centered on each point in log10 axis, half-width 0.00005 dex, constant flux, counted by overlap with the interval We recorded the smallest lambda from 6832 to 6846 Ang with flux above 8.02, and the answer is 6834.35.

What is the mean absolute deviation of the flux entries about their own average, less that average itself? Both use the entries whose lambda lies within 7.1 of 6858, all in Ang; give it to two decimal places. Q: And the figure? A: -7.67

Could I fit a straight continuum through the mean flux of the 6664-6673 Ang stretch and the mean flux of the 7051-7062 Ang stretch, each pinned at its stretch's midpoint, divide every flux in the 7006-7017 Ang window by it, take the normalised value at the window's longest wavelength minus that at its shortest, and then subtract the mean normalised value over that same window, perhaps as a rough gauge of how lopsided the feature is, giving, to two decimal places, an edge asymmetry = -1.00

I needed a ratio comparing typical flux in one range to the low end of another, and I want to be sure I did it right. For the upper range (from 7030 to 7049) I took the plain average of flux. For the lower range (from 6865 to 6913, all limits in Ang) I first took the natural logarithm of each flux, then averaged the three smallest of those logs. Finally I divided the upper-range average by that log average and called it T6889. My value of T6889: 4.06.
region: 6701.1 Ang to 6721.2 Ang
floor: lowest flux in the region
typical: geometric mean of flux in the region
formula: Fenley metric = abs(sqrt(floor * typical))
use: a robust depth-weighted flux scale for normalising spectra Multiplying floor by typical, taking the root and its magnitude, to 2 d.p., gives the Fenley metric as 7.85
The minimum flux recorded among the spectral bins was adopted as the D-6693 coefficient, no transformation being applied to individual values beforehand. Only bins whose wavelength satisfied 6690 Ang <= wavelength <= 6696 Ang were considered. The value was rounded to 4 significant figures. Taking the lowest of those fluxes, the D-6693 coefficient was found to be 7.907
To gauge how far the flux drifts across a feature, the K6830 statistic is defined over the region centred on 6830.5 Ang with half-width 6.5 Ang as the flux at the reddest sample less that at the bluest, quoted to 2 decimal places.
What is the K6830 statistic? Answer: -0.37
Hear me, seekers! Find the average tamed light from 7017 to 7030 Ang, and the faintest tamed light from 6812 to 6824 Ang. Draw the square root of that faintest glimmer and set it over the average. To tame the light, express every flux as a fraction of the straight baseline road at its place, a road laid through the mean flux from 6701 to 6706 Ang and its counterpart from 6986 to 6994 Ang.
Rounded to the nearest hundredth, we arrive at 0.92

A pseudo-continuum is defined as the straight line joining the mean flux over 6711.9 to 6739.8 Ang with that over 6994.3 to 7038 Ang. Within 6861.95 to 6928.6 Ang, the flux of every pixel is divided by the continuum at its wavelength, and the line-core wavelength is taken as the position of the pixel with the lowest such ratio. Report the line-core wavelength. 6886.48 Ang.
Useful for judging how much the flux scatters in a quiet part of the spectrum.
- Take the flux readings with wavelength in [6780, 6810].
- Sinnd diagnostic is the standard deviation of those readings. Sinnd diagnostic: 0.30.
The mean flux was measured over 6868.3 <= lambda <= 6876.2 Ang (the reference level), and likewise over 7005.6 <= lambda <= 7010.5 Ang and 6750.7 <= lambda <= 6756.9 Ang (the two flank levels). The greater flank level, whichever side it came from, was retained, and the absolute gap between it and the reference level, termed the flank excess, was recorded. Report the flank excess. 0.2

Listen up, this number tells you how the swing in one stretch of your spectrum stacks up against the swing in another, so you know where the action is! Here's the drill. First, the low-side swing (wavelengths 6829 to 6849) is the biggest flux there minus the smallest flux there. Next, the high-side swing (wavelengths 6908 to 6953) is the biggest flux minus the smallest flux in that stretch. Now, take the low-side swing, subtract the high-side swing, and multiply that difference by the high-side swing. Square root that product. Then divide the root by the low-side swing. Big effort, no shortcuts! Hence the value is 0.23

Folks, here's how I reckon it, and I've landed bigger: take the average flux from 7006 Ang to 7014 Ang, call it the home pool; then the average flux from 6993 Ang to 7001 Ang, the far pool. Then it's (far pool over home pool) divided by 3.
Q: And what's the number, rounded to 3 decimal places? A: 0.334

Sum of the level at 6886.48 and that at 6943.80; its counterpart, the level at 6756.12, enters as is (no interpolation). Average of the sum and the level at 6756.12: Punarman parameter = 11.6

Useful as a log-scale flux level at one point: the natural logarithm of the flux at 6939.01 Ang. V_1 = 2.11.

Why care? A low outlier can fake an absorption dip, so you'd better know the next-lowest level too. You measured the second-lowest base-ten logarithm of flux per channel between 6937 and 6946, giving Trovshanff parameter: 0.903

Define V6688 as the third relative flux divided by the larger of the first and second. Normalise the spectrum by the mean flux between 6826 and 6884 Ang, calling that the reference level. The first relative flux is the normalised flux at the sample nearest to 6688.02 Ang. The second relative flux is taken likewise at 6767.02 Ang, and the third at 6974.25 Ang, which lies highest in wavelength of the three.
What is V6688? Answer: 0.94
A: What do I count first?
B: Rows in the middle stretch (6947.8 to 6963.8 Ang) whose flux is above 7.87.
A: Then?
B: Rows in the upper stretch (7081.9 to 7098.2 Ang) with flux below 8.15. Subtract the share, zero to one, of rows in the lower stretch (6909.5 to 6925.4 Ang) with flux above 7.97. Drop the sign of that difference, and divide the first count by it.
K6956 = 1.53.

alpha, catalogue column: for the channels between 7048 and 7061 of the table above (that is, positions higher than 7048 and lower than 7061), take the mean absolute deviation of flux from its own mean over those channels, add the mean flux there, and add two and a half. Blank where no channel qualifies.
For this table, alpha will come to 11.2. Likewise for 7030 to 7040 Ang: 10.9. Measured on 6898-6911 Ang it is 10.8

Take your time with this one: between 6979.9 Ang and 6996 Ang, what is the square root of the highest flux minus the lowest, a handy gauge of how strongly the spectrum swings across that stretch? 0.99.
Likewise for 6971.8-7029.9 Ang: 1.17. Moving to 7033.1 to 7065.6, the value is 1.20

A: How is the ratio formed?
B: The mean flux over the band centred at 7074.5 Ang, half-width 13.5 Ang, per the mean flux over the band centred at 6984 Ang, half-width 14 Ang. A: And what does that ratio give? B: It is 1.02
